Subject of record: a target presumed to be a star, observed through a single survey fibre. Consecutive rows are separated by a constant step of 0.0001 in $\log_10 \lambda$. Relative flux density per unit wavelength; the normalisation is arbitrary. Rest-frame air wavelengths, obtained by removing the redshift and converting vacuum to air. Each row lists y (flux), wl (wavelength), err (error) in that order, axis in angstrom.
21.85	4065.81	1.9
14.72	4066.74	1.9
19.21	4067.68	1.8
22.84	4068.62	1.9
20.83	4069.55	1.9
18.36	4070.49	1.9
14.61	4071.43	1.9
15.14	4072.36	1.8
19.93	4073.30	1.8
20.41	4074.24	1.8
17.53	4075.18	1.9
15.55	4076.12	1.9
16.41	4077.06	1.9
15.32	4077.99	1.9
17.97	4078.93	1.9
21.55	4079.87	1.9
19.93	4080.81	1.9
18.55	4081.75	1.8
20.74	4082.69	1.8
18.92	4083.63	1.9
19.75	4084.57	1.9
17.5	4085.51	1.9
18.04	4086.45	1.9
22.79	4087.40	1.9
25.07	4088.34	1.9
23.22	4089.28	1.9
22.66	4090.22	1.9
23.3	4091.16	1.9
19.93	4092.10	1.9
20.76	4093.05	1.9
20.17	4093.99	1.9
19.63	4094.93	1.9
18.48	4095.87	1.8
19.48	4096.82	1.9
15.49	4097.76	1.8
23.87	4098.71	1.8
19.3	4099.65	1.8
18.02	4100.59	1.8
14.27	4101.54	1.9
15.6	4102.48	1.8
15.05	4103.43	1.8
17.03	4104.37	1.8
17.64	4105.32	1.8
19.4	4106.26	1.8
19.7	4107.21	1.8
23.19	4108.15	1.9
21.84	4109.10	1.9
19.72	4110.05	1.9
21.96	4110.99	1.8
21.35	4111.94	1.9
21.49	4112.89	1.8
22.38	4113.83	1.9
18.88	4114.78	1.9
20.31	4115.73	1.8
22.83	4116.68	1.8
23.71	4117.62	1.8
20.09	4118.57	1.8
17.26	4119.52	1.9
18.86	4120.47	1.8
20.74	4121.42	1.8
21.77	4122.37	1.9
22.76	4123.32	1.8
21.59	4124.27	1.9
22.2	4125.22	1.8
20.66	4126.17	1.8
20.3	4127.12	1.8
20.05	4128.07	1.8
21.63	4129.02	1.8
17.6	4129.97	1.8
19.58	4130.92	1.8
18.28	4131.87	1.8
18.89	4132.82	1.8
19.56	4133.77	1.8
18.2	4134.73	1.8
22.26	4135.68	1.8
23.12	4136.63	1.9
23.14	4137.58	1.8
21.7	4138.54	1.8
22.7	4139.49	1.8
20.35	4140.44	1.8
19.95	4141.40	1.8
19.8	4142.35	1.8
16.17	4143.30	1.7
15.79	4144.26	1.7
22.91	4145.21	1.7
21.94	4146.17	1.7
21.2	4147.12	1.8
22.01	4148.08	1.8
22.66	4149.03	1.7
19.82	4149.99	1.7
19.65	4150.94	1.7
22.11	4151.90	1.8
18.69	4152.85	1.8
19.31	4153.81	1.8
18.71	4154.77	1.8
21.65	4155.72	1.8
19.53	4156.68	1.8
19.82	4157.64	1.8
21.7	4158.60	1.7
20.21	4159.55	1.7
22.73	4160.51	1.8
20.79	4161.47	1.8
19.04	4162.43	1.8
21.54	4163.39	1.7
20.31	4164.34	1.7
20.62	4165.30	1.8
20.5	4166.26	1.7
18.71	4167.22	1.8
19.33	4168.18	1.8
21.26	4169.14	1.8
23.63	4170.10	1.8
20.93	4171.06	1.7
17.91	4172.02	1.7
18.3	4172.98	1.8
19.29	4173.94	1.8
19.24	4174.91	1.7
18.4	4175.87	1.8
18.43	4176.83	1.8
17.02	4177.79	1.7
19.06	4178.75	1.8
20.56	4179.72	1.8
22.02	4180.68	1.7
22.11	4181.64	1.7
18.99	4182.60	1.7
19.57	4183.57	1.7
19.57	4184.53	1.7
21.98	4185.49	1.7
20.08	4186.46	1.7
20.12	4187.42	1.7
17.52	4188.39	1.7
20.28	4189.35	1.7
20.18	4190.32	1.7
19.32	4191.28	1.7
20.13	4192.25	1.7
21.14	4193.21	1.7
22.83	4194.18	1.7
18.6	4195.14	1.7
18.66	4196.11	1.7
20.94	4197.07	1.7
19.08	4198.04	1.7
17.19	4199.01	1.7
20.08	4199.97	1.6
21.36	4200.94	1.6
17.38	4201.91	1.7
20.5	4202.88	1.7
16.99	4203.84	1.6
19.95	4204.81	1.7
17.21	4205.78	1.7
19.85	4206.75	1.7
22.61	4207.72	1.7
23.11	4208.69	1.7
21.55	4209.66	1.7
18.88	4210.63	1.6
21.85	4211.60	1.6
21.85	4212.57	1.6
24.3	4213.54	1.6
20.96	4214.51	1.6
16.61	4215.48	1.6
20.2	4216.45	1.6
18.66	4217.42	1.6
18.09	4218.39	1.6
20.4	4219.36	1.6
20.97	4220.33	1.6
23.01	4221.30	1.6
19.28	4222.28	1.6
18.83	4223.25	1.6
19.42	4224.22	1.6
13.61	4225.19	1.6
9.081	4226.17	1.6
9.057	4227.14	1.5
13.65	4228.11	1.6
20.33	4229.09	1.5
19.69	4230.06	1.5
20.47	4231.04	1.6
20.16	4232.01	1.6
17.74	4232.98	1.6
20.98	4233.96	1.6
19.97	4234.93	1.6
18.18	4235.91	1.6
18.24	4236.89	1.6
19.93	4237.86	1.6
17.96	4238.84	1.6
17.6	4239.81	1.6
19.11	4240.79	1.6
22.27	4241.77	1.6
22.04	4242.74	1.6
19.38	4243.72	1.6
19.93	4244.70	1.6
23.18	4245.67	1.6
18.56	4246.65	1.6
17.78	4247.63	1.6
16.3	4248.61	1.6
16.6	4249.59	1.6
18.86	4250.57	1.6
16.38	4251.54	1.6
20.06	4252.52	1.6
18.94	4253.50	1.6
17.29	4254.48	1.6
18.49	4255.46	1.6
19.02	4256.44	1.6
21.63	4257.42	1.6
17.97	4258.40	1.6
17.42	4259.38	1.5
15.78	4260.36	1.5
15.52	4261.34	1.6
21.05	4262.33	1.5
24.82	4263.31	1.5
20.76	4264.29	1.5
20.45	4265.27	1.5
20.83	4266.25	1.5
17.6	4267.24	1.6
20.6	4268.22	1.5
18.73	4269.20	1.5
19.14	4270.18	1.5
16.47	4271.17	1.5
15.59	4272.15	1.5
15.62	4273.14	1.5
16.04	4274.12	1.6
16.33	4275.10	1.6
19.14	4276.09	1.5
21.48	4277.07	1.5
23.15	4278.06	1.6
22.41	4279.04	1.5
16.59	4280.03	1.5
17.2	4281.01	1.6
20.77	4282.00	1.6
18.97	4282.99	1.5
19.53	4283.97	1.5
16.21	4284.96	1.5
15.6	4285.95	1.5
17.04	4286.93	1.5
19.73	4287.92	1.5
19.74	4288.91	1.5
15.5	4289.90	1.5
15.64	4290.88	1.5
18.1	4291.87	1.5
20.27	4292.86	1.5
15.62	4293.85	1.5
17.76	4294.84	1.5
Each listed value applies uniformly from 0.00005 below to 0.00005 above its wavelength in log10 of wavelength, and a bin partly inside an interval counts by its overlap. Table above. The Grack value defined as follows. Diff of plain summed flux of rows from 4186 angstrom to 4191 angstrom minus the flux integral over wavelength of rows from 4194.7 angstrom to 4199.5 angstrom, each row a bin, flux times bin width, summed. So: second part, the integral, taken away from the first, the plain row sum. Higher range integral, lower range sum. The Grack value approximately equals 7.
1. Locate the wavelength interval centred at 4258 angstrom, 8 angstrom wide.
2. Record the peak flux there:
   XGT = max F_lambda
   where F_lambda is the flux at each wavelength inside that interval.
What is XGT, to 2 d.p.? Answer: 21.63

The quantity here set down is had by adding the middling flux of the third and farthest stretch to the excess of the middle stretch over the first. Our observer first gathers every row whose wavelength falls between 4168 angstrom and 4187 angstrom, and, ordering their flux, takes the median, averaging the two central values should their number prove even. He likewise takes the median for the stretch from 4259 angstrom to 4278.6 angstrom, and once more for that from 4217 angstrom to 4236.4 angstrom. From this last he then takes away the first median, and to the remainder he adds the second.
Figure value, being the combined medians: 18.8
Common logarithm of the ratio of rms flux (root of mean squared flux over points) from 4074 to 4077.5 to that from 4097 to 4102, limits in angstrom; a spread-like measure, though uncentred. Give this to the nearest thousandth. -0.022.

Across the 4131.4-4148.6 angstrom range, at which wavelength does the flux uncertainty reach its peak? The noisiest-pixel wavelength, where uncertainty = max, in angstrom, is 4136.63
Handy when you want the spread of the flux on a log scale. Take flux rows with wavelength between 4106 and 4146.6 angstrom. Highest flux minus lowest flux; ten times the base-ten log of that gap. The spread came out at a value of 9.0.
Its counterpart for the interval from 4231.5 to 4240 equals 5.3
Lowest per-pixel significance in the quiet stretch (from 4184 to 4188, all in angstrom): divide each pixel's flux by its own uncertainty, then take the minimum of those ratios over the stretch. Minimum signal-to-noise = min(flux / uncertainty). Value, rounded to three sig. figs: 11.5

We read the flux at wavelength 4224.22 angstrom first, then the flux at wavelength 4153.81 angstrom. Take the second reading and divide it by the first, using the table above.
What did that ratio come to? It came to 0.99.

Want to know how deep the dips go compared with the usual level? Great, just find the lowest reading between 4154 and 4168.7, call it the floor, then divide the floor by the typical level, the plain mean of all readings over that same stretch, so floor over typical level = 0.920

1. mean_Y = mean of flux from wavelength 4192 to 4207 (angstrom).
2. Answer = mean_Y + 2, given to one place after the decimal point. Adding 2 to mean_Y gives 21.5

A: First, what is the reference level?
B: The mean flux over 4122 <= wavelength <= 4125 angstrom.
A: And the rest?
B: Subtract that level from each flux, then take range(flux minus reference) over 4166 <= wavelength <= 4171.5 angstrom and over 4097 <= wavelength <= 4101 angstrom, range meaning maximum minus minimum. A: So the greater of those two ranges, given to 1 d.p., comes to 8.4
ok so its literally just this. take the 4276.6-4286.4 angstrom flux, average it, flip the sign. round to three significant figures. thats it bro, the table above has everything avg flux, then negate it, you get -19.2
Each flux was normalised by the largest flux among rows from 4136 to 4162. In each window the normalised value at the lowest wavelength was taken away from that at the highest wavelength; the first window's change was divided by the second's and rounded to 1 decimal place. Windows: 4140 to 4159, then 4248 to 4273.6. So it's -2.0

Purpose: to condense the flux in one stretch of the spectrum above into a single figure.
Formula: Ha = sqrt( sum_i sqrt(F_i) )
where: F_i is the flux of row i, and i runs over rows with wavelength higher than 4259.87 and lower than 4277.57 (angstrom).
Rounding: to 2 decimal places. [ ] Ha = 8.81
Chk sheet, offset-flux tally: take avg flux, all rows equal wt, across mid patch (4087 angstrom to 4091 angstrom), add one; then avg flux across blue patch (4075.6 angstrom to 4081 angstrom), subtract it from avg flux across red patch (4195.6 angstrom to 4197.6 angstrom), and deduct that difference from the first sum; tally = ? 22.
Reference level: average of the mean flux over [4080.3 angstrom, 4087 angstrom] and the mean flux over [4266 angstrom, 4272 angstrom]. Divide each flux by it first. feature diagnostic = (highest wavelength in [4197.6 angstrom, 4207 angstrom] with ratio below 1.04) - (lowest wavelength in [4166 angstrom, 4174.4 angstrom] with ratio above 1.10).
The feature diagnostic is 36.6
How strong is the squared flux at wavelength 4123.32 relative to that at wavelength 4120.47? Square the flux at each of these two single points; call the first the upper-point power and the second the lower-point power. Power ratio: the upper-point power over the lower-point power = 1.5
